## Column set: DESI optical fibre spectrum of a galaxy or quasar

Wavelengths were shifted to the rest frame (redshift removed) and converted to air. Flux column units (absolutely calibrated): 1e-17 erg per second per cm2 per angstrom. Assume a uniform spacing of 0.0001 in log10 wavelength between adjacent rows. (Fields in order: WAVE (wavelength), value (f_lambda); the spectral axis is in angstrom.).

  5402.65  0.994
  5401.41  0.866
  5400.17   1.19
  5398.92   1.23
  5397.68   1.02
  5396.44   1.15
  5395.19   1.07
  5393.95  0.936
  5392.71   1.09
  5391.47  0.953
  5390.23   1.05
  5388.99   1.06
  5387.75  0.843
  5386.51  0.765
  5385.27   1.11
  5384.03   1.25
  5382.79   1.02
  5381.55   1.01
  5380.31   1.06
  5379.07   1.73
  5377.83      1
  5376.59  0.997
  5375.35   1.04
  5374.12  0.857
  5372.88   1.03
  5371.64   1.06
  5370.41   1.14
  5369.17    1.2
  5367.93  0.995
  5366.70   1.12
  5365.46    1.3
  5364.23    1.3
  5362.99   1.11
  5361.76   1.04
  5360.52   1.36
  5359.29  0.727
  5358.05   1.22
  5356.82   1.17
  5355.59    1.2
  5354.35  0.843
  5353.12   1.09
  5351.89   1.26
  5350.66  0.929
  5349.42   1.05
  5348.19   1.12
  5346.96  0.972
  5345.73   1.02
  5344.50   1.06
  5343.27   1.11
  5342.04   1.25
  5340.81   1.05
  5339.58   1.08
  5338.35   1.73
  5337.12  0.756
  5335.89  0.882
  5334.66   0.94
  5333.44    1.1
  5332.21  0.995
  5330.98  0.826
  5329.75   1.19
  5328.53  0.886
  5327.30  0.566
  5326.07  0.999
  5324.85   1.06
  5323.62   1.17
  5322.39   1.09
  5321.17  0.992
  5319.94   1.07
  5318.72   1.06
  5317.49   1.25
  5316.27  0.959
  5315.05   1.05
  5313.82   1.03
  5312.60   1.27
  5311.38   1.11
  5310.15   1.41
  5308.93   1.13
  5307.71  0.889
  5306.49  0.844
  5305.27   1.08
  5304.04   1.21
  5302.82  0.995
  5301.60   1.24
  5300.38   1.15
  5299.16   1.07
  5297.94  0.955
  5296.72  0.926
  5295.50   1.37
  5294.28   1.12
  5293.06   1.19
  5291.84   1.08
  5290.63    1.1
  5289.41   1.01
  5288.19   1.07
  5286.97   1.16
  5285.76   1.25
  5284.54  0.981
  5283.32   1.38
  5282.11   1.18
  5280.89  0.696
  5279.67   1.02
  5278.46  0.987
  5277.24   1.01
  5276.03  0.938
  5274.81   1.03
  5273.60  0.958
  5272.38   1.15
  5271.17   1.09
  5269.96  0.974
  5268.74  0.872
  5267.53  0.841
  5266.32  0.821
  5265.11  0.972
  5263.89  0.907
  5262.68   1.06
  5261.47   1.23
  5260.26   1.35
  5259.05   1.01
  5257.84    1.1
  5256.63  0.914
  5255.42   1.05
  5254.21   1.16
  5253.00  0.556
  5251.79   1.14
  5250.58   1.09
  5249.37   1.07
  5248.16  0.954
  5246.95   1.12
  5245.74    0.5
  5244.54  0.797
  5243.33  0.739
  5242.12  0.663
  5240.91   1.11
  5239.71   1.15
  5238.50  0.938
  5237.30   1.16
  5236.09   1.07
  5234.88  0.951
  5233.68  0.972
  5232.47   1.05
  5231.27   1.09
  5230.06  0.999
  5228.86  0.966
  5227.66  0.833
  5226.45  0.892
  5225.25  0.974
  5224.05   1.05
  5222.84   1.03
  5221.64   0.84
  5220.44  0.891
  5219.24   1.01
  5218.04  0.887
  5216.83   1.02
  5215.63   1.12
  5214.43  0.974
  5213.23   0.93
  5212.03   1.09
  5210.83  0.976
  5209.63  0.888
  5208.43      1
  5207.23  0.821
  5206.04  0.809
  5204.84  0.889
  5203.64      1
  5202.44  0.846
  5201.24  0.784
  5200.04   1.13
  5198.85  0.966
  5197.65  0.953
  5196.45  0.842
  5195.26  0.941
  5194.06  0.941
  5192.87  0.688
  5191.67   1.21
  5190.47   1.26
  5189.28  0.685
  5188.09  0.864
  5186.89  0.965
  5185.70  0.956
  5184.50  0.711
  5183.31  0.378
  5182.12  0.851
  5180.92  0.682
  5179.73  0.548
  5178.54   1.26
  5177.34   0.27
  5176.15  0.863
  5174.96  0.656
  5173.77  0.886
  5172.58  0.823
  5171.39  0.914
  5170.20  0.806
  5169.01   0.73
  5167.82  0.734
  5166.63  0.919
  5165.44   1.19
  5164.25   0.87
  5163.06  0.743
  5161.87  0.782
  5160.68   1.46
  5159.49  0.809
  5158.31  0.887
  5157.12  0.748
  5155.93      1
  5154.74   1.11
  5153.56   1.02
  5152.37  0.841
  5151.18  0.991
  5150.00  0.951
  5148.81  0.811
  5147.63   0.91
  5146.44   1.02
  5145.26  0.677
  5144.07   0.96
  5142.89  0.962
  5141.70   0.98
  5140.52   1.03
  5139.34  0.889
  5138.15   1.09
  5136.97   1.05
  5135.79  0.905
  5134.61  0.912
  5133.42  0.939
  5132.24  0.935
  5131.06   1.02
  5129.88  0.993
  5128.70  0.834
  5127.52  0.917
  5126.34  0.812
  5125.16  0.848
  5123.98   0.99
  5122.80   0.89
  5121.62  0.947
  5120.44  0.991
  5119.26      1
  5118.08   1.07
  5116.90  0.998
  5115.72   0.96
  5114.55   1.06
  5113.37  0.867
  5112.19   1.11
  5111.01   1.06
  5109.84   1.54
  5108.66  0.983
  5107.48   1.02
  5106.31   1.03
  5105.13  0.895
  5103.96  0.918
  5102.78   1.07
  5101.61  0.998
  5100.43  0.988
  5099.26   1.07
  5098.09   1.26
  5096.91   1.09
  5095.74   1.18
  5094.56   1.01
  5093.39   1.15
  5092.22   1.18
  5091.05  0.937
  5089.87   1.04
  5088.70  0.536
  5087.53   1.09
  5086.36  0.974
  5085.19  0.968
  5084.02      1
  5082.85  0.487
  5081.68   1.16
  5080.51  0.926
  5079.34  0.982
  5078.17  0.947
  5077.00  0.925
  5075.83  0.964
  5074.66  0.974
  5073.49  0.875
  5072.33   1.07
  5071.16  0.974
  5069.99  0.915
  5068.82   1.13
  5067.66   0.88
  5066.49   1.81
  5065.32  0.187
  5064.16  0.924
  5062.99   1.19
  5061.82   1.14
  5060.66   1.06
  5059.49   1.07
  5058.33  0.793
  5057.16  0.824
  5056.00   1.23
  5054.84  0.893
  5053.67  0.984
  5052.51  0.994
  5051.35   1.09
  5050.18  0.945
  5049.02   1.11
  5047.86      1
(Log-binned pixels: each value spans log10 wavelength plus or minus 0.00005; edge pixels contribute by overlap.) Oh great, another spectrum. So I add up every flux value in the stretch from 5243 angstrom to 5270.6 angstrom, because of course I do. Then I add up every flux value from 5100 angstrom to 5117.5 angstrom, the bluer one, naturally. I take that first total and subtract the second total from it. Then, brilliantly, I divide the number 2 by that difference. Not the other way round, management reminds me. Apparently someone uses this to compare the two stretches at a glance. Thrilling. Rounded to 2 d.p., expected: 0.30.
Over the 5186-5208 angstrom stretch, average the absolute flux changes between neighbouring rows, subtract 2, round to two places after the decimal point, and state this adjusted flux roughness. -1.83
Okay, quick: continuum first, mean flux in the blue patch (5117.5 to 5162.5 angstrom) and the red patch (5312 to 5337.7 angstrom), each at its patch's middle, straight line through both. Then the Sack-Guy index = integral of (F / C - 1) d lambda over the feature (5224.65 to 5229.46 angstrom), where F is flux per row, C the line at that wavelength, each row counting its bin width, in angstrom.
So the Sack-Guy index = -0.3 angstrom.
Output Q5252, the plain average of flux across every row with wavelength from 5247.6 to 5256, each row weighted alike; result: 1.00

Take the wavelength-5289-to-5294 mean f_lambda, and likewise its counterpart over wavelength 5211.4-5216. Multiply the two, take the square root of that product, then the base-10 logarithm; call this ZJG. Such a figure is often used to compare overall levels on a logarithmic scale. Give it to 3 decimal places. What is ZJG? 0.026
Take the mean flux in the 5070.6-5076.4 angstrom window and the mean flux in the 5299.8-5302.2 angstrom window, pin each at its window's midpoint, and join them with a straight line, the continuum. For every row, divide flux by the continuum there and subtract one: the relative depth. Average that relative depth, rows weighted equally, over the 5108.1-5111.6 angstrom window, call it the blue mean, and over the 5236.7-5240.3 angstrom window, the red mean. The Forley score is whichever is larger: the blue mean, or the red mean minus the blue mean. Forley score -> 0.19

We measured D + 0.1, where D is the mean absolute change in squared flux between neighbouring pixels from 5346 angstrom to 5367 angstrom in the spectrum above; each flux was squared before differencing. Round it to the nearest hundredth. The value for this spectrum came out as 0.56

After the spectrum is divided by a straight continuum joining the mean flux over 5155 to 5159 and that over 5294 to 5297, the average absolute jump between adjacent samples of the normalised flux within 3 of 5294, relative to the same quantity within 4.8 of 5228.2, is 2.6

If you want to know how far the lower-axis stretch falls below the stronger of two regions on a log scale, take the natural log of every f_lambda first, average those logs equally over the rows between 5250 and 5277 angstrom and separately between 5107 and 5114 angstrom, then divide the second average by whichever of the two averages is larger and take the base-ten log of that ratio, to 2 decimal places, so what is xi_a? 0.00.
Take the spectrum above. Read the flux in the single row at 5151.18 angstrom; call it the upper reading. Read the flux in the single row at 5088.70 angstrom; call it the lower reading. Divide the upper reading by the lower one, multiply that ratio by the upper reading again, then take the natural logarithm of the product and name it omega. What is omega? 0.61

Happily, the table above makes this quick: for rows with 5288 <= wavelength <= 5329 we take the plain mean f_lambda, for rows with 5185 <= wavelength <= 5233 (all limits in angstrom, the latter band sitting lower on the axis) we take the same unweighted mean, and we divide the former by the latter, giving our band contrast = 1.13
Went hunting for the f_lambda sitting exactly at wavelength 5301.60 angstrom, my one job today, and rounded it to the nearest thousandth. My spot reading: 1.240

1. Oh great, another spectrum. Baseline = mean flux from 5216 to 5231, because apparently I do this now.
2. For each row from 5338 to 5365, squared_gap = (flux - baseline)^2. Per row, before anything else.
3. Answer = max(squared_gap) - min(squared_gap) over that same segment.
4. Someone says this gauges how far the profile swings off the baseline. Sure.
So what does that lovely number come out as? 0.6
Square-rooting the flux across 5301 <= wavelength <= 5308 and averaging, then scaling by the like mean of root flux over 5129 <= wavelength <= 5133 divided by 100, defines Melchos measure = 0.0101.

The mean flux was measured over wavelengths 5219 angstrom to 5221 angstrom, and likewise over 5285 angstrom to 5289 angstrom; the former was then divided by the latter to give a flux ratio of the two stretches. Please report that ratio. 0.82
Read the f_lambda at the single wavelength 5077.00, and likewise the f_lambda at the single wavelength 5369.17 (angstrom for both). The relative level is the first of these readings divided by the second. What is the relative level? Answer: 0.77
